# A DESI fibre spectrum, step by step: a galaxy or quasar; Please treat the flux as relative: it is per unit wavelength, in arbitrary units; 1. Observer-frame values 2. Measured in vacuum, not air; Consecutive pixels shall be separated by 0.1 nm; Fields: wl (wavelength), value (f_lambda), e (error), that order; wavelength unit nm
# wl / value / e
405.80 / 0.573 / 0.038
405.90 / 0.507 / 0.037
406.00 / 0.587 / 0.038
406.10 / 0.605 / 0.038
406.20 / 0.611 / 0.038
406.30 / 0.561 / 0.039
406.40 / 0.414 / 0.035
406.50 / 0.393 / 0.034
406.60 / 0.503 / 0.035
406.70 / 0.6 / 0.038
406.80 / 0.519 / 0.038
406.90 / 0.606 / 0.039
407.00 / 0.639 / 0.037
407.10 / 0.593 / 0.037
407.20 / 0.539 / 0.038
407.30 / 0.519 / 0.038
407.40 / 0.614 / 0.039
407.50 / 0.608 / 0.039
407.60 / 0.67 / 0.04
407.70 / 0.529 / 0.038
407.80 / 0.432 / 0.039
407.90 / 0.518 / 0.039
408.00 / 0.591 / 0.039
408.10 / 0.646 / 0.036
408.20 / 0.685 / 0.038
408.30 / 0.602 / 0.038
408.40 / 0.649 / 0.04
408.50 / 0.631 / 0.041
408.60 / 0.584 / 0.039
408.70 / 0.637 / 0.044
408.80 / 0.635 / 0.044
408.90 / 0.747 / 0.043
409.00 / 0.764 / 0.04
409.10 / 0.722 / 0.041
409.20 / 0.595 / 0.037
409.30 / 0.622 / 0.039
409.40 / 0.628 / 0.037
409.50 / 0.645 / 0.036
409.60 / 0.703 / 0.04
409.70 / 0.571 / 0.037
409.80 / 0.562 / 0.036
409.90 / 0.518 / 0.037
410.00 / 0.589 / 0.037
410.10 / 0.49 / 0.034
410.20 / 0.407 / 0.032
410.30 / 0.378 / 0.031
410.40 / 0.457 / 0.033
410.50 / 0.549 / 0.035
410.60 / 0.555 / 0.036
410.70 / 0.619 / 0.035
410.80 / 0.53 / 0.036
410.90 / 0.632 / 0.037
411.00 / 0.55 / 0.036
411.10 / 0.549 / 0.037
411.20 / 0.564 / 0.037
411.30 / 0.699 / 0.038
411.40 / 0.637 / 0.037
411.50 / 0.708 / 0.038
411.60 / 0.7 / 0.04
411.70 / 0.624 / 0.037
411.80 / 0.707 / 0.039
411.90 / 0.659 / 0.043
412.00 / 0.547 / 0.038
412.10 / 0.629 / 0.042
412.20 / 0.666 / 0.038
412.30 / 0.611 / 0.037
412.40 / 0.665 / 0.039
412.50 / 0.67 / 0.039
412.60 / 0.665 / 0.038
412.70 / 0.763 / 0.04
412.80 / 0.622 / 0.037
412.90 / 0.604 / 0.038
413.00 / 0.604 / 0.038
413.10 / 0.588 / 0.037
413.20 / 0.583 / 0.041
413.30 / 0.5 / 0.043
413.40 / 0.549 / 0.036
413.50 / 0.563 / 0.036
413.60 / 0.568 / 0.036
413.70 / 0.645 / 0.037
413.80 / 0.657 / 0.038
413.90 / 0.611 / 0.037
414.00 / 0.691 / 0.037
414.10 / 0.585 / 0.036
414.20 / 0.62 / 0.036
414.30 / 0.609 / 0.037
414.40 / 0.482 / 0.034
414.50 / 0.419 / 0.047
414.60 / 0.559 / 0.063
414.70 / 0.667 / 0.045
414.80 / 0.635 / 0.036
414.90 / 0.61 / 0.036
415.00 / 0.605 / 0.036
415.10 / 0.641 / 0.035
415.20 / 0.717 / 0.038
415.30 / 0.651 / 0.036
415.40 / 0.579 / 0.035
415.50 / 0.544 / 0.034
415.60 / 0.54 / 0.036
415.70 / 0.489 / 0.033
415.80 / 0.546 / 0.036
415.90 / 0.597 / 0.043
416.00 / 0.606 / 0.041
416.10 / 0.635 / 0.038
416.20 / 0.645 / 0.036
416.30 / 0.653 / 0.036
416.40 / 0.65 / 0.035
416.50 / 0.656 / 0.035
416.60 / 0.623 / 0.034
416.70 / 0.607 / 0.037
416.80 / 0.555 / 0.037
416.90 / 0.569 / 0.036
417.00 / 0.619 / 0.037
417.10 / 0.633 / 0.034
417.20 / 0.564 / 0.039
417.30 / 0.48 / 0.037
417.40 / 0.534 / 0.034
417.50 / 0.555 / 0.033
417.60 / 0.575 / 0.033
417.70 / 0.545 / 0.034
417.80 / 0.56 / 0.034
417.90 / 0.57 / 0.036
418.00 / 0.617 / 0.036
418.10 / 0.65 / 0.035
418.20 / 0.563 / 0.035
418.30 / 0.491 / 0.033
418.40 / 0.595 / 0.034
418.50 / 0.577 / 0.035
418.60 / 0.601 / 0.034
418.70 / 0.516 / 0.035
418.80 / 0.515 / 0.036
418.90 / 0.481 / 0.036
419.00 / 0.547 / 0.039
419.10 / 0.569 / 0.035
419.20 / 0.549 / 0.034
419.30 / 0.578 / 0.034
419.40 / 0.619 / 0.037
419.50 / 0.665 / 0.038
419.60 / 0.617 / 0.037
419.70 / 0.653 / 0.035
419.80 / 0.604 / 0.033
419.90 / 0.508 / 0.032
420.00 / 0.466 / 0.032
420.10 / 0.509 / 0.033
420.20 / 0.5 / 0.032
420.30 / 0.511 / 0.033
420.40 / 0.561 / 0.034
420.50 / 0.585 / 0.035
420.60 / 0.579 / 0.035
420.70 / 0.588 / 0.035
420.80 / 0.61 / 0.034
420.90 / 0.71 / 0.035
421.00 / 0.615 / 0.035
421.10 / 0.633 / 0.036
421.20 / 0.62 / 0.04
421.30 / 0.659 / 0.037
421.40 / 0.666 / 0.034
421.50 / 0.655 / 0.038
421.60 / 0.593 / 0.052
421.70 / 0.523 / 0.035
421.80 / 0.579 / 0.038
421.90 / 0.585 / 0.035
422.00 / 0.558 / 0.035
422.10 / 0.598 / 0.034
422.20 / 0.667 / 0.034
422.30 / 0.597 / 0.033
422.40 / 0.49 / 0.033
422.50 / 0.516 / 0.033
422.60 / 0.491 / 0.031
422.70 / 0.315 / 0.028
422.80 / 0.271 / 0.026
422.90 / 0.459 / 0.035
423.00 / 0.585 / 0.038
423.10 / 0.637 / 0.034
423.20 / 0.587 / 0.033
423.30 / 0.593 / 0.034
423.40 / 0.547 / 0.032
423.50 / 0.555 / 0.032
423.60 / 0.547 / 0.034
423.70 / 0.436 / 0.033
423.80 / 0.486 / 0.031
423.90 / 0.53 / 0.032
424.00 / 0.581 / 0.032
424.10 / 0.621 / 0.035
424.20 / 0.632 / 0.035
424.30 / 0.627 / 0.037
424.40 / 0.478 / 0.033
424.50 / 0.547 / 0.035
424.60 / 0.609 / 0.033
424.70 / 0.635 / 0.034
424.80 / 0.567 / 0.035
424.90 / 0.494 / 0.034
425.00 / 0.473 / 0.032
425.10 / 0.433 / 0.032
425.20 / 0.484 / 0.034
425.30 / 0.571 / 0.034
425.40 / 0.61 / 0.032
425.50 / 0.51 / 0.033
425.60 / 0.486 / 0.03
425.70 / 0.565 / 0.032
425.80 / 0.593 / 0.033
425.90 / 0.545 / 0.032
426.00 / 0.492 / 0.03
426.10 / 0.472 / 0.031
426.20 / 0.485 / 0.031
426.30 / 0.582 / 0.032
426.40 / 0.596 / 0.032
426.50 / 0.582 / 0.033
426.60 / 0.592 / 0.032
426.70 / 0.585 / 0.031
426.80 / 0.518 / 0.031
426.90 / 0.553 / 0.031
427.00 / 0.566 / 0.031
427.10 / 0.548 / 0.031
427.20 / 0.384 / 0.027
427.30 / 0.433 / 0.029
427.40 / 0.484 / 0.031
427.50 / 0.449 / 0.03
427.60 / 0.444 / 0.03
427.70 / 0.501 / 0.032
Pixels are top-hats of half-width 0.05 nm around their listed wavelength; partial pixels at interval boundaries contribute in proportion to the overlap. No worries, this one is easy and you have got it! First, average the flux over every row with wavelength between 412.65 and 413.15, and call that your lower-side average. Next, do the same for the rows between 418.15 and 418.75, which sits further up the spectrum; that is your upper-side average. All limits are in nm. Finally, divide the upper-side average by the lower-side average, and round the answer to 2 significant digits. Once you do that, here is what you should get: 0.88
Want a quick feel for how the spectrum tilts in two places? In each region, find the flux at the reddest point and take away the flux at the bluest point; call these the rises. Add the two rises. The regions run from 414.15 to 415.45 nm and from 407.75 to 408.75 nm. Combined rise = 0.16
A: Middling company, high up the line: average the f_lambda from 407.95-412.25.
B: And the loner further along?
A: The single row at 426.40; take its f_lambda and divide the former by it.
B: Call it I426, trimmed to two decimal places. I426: 1.02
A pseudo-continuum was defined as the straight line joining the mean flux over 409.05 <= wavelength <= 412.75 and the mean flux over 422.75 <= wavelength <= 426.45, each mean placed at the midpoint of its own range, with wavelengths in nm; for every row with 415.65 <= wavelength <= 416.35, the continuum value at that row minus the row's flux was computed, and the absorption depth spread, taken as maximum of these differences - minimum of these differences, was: 0.17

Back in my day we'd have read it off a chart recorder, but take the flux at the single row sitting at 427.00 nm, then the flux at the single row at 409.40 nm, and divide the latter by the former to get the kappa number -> 1.11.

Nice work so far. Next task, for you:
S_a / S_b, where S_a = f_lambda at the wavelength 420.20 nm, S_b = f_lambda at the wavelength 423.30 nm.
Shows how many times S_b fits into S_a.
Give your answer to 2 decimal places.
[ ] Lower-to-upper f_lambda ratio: 0.84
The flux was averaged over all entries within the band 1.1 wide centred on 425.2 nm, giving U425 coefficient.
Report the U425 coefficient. 0.53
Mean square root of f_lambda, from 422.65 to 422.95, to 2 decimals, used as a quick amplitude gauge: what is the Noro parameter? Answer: 0.59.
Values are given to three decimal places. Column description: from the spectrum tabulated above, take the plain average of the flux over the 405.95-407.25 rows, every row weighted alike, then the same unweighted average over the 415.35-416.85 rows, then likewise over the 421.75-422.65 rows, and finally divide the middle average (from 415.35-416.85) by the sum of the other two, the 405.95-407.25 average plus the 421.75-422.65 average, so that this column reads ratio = 0.533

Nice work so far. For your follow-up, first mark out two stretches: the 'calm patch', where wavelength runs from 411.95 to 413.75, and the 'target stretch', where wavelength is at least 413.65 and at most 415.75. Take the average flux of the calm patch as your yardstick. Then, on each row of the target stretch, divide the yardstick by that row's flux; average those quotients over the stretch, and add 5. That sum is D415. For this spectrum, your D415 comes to 6.04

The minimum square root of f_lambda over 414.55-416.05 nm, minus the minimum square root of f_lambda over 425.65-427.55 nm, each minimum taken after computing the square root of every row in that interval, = 0.080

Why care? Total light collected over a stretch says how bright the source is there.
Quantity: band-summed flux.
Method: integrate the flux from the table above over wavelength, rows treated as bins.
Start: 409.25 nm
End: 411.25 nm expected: 1.1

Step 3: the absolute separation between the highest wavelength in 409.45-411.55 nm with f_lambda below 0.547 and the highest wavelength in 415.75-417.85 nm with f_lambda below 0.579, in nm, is 7.00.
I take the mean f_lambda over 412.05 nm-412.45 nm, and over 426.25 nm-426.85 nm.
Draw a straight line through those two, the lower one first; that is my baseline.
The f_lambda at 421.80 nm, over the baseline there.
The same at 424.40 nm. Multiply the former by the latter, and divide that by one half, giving 1.58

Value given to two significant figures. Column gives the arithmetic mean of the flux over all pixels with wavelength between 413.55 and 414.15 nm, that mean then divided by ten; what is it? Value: 0.063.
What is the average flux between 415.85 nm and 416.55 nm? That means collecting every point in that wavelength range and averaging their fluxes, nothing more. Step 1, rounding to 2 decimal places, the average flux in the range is 0.63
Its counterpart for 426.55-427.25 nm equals 0.54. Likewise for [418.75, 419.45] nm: 0.55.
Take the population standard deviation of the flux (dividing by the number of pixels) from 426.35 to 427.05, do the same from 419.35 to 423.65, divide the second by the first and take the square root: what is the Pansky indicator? 1.8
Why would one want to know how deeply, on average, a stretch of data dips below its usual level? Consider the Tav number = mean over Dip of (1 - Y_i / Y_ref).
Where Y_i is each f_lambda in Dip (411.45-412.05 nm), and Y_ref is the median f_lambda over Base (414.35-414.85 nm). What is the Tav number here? -0.18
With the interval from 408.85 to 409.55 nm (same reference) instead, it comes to -0.21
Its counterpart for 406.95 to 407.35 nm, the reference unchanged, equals -0.02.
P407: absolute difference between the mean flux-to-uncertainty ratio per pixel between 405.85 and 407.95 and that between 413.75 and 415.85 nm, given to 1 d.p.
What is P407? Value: 1.3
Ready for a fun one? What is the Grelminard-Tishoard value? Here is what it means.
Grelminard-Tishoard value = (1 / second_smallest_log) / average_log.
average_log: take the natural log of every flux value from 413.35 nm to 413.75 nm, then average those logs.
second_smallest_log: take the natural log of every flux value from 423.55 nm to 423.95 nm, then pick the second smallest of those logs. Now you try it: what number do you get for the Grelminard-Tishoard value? 2.5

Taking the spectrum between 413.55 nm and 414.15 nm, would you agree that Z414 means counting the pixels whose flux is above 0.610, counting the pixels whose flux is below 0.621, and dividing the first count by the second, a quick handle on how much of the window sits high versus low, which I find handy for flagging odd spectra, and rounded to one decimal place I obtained 1.3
